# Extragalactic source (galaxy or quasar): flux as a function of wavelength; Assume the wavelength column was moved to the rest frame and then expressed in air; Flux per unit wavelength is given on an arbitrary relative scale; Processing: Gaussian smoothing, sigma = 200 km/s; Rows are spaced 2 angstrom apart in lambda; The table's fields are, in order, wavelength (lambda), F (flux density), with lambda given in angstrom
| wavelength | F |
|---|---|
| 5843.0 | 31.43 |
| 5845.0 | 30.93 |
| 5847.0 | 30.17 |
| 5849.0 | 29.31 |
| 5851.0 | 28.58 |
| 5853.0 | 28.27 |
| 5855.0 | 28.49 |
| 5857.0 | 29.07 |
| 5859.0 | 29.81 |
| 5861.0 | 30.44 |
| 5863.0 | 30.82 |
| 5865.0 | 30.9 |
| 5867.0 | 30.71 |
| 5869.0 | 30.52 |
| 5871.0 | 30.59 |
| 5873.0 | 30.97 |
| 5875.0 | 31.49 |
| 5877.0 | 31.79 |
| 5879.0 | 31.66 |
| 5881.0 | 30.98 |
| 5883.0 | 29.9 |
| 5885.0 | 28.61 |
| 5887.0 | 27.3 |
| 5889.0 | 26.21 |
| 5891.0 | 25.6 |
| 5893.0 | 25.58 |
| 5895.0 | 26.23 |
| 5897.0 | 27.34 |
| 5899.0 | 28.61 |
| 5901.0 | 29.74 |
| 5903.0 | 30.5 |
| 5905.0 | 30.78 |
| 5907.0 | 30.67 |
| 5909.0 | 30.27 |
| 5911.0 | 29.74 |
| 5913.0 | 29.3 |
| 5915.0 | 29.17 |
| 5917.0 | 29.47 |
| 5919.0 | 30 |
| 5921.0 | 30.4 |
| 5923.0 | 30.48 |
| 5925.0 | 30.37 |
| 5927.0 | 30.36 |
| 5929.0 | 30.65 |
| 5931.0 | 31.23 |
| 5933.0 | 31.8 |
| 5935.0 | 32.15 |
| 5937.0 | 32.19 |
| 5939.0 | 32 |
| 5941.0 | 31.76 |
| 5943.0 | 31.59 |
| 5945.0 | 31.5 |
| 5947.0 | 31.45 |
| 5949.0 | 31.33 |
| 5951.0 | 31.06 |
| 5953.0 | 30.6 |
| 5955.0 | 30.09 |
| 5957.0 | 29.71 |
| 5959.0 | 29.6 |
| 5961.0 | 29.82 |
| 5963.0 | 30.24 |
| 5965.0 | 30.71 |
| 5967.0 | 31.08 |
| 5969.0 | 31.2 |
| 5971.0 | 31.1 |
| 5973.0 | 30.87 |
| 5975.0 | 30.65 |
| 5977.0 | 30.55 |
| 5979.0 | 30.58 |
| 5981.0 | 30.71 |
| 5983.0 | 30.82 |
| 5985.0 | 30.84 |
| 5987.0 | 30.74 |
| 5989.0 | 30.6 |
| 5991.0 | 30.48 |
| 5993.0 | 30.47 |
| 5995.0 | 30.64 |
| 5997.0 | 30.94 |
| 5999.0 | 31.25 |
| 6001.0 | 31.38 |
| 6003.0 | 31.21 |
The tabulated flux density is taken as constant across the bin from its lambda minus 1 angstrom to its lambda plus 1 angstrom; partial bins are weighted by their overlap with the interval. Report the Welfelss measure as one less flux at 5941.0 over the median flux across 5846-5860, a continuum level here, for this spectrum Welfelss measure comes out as -0.093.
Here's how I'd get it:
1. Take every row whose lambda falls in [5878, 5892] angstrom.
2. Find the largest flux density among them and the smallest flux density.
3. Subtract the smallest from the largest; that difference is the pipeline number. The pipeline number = 6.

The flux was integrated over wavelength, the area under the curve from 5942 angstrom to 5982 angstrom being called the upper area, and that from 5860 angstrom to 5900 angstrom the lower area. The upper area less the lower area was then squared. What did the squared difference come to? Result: 3179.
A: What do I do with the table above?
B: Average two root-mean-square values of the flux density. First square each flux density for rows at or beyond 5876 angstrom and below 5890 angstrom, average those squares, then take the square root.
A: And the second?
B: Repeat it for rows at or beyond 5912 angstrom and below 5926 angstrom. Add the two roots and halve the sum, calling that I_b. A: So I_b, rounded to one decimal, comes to 29.7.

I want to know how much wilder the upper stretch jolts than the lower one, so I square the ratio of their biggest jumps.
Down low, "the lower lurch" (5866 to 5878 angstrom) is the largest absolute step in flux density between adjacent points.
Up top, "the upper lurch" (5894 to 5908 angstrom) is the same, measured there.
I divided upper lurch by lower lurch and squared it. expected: 6.0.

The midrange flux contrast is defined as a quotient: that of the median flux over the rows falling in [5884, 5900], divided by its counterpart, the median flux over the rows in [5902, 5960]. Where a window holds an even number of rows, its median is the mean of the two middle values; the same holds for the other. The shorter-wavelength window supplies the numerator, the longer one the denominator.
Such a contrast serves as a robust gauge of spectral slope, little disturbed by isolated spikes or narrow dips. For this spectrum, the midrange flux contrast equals 0.87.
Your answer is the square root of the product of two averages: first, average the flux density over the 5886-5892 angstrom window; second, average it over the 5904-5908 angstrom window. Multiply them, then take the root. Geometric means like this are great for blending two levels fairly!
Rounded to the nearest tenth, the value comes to 28.5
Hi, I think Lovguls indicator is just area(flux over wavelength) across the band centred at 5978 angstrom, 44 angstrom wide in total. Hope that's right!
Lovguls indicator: 1347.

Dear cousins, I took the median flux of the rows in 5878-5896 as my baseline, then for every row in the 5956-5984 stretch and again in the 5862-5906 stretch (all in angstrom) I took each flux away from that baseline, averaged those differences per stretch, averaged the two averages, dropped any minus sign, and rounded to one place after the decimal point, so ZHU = 2.7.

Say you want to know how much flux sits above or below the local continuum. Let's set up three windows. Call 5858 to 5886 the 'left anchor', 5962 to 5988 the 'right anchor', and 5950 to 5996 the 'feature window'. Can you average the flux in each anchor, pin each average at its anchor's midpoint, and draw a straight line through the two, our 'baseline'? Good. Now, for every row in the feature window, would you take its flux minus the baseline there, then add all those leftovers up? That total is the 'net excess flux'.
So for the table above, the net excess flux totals -4.6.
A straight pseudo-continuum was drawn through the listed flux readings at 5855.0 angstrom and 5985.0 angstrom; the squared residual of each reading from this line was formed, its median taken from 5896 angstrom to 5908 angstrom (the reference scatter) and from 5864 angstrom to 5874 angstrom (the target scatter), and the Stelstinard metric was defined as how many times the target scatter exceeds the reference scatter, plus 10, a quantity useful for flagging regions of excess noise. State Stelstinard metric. 12.8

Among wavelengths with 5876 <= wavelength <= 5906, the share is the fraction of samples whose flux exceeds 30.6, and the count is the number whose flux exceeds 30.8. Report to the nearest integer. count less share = 3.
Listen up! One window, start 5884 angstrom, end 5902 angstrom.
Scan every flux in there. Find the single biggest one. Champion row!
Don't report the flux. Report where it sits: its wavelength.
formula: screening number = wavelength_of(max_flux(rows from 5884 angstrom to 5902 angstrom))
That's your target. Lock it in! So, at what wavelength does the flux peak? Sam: 5901.0 angstrom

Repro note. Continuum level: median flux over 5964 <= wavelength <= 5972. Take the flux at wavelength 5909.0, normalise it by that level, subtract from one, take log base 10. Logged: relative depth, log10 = -1.6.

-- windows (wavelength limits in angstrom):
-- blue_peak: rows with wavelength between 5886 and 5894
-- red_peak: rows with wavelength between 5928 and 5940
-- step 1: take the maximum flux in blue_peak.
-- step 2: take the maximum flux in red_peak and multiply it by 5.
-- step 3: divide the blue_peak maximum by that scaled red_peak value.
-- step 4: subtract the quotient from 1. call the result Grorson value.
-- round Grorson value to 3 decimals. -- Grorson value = 0.830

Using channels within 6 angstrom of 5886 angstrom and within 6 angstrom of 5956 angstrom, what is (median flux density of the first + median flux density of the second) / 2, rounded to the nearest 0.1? 29.0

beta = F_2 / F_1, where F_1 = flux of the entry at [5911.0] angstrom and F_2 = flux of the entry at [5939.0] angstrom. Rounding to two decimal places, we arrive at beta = 1.08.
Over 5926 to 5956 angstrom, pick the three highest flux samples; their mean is 32.1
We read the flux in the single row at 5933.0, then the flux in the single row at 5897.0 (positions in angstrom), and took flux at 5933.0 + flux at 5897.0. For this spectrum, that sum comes 59.1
